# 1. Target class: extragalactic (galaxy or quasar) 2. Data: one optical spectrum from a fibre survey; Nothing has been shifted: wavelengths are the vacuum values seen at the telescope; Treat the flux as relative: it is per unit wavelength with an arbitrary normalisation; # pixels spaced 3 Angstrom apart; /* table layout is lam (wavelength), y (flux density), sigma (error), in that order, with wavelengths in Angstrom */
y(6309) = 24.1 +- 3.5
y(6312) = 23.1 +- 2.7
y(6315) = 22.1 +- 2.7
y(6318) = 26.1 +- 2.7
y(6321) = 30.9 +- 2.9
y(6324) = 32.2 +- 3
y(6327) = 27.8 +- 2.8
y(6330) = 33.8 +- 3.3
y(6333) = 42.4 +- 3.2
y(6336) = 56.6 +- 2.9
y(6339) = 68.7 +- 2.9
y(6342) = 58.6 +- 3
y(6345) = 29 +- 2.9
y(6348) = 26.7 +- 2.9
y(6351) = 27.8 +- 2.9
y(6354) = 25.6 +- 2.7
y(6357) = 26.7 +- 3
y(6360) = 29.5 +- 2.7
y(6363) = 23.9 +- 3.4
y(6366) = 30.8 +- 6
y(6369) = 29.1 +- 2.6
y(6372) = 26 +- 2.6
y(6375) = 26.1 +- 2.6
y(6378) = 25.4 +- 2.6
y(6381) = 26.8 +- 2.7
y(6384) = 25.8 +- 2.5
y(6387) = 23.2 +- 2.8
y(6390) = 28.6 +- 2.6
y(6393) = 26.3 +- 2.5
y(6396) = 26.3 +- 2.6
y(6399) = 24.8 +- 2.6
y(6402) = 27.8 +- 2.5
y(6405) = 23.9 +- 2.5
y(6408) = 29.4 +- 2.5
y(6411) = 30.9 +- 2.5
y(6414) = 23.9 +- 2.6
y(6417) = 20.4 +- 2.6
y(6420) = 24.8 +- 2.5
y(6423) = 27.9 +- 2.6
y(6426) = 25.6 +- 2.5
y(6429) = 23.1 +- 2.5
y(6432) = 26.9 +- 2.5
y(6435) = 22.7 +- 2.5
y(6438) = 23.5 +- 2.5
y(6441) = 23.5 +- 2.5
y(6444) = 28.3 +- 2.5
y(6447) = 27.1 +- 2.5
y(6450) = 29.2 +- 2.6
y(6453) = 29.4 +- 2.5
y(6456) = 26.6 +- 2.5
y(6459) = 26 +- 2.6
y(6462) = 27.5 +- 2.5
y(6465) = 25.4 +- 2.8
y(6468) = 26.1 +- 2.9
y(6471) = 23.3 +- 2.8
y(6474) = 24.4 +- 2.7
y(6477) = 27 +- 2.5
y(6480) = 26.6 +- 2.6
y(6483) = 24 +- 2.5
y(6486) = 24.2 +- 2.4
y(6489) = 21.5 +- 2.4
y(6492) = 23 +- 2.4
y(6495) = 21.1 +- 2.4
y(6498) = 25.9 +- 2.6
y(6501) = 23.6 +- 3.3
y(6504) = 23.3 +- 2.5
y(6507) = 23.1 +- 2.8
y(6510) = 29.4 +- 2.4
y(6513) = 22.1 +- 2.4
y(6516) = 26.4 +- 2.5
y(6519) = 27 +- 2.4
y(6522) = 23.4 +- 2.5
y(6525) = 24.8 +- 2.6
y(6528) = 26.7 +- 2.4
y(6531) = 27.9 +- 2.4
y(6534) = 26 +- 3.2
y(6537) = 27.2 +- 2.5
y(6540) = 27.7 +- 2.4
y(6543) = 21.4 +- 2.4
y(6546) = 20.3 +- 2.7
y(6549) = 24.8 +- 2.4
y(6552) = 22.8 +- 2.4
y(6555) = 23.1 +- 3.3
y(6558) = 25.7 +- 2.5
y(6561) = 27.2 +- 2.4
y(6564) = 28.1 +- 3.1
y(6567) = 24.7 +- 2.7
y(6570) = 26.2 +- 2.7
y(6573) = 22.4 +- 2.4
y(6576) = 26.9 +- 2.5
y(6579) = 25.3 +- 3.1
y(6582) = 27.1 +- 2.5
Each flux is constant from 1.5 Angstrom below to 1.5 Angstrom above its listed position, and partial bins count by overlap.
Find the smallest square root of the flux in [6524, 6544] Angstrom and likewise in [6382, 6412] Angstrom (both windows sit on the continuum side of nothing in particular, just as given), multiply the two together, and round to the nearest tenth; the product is 22.3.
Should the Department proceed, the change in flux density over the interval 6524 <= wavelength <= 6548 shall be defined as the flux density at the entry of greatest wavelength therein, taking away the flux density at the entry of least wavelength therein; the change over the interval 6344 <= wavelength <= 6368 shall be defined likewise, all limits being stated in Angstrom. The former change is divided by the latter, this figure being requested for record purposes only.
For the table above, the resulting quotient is -2.5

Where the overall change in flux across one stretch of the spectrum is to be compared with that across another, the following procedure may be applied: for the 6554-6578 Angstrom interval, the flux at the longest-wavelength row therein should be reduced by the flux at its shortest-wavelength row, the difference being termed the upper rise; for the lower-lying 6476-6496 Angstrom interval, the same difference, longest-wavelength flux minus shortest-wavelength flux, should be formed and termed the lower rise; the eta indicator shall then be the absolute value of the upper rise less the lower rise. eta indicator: 10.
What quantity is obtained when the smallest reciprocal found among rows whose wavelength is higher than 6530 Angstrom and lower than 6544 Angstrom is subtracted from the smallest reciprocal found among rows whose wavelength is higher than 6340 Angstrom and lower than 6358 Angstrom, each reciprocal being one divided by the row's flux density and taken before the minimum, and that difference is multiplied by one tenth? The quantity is -0.0019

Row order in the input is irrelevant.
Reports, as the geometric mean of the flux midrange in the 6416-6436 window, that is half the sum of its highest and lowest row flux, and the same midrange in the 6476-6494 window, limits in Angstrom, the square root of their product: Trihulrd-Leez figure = 24.2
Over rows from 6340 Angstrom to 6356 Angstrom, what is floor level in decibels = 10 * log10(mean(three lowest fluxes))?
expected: 14.3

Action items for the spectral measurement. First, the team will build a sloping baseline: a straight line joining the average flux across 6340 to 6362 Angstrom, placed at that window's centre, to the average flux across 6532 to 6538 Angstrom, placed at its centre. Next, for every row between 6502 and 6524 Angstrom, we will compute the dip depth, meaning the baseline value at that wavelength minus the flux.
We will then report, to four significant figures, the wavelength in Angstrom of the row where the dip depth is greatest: 6513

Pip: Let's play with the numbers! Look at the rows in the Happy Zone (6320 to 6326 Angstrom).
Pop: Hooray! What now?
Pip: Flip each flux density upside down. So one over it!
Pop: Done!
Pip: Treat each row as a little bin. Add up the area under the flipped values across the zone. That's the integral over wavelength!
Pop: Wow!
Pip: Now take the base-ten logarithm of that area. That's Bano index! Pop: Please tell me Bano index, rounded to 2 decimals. -0.72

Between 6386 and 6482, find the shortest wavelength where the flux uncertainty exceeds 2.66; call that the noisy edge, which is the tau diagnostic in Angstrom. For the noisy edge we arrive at 6387 Angstrom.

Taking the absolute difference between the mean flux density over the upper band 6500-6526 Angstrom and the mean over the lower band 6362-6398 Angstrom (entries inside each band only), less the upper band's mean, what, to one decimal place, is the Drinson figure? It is -23.1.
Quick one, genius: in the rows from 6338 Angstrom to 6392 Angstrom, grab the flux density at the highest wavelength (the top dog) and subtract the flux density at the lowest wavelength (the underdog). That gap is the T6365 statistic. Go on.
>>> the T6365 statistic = -40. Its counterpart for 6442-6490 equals -7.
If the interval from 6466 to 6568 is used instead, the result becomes -1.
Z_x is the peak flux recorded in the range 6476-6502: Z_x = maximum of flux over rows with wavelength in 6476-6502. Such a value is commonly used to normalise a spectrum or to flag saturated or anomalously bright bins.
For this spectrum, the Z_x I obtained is 27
